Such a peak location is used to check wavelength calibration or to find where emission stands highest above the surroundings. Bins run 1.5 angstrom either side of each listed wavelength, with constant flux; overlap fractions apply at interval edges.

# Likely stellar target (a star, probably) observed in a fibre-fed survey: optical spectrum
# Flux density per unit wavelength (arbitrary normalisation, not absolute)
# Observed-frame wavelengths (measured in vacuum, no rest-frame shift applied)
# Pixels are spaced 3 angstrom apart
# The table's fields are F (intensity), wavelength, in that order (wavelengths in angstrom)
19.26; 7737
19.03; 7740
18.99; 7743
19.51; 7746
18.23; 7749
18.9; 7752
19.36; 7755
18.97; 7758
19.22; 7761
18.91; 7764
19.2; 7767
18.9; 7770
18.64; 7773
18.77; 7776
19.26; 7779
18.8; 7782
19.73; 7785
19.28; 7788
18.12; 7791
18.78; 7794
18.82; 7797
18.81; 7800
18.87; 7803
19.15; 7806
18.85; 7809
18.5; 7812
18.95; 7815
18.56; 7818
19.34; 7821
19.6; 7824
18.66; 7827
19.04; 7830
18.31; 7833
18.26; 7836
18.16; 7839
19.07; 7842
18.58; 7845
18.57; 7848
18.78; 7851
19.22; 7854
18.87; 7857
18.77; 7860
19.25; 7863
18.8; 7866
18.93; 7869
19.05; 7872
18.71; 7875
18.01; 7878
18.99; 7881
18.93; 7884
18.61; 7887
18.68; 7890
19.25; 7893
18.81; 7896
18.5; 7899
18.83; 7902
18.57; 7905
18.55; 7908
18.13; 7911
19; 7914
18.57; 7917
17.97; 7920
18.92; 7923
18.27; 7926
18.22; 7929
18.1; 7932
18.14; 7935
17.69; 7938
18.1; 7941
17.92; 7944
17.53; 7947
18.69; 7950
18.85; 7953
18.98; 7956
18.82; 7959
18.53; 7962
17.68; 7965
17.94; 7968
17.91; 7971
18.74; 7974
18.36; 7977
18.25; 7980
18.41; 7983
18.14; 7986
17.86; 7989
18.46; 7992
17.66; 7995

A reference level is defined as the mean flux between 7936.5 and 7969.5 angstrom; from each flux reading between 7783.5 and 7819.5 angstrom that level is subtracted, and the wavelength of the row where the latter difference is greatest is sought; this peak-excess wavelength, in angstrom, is 7785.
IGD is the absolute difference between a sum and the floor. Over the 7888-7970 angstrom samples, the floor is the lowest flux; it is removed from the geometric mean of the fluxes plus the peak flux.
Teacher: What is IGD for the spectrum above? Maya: 20.1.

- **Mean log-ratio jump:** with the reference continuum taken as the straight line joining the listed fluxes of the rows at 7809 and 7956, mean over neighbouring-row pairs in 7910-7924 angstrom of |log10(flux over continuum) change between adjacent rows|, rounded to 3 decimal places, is 0.017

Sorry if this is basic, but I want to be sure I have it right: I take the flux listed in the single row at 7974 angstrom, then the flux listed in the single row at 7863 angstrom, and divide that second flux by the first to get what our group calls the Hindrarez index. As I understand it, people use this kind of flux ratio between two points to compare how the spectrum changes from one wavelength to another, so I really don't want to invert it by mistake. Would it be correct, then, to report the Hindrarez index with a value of 1.03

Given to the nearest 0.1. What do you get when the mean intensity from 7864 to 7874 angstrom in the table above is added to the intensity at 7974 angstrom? 37.7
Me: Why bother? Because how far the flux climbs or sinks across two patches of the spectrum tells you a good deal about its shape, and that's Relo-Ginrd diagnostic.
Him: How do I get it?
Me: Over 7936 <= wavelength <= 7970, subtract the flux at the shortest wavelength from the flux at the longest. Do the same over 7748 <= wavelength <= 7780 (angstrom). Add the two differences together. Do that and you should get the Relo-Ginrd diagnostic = 1.3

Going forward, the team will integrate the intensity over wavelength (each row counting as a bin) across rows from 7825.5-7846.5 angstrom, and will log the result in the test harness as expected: 390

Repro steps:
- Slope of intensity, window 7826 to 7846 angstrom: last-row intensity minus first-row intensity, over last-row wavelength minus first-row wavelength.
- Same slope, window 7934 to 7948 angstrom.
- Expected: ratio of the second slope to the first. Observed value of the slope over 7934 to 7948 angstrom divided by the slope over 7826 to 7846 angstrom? 11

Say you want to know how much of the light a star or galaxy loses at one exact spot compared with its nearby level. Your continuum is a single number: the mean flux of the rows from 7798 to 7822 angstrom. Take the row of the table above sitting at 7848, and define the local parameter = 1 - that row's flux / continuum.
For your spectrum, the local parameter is 0.016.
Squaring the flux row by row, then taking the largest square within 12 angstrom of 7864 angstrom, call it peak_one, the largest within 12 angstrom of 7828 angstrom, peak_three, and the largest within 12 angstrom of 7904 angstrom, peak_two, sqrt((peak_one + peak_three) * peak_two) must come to 529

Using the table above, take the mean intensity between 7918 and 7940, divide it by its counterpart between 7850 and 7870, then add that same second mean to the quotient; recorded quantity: 19.9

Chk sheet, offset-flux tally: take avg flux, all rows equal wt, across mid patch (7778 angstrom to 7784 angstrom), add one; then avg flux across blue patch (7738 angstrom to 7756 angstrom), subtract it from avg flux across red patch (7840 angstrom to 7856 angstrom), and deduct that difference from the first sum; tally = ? 20.2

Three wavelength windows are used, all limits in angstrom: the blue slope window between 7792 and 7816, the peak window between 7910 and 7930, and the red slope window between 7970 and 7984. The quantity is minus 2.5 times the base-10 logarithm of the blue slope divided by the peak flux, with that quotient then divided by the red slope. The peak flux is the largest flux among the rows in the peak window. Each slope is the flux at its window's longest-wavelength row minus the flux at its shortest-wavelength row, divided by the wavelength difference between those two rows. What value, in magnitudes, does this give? 5.0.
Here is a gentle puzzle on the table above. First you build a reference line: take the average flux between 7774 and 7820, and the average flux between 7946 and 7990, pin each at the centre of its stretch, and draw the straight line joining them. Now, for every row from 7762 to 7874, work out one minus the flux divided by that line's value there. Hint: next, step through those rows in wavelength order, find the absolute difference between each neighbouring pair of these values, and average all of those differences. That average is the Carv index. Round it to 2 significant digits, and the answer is 0.021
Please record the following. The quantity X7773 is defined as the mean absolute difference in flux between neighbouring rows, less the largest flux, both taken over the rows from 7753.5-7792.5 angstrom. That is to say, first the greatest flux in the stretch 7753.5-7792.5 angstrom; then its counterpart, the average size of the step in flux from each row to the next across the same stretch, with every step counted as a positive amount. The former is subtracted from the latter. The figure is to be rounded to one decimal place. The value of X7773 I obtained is -19.3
